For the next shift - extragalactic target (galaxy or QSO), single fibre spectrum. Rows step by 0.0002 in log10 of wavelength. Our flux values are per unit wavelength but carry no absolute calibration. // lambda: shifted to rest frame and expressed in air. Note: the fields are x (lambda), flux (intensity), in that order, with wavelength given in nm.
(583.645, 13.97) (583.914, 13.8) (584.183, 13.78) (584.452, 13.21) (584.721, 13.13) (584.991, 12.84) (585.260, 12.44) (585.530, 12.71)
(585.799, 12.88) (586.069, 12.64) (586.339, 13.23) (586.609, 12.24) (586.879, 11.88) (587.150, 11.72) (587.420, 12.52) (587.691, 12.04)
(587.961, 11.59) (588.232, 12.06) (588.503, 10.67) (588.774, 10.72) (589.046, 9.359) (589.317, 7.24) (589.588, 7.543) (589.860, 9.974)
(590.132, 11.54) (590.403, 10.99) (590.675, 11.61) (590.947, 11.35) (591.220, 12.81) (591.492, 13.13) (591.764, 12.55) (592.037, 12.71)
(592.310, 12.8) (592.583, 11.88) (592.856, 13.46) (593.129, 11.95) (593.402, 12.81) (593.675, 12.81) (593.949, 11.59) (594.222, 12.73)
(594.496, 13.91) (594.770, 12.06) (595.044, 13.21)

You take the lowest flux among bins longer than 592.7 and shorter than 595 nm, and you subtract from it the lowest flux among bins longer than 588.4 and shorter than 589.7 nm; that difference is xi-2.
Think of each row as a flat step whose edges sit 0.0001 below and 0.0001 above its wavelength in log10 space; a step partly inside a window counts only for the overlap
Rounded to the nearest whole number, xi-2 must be 4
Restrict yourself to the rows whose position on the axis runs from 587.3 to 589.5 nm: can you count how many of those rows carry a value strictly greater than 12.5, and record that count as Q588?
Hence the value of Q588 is 1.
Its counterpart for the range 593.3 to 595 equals 4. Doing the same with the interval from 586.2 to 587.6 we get 2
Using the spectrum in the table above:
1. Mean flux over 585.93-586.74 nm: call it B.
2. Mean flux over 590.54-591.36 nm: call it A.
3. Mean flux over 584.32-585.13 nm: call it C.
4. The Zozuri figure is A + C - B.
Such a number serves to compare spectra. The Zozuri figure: 12.3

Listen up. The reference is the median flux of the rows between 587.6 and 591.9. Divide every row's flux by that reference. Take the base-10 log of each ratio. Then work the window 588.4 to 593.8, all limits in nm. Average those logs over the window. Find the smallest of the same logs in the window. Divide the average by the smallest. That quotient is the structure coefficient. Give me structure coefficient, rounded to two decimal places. 0.04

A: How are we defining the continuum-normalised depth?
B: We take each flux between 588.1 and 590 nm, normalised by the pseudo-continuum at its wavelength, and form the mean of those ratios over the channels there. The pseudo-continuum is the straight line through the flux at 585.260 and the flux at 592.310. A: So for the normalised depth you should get 0.76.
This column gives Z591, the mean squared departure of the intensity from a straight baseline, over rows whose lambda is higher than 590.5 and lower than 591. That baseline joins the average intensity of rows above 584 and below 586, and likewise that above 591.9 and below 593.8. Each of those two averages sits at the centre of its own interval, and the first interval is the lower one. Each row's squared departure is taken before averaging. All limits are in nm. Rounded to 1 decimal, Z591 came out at 1.6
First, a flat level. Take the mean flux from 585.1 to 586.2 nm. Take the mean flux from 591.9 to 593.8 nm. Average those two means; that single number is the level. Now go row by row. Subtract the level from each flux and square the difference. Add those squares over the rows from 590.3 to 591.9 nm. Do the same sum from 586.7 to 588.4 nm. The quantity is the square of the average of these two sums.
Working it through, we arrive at 21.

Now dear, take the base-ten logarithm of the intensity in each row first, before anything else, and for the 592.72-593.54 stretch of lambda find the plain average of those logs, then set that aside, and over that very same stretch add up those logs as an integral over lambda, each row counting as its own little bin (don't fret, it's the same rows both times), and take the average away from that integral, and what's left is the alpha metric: -0.199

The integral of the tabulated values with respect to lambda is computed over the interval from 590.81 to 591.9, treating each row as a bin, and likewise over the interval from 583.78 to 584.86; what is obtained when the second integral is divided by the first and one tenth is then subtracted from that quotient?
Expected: 0.97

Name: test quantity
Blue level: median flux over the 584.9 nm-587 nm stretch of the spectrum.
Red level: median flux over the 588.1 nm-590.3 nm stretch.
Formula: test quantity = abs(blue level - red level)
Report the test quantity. 2.4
